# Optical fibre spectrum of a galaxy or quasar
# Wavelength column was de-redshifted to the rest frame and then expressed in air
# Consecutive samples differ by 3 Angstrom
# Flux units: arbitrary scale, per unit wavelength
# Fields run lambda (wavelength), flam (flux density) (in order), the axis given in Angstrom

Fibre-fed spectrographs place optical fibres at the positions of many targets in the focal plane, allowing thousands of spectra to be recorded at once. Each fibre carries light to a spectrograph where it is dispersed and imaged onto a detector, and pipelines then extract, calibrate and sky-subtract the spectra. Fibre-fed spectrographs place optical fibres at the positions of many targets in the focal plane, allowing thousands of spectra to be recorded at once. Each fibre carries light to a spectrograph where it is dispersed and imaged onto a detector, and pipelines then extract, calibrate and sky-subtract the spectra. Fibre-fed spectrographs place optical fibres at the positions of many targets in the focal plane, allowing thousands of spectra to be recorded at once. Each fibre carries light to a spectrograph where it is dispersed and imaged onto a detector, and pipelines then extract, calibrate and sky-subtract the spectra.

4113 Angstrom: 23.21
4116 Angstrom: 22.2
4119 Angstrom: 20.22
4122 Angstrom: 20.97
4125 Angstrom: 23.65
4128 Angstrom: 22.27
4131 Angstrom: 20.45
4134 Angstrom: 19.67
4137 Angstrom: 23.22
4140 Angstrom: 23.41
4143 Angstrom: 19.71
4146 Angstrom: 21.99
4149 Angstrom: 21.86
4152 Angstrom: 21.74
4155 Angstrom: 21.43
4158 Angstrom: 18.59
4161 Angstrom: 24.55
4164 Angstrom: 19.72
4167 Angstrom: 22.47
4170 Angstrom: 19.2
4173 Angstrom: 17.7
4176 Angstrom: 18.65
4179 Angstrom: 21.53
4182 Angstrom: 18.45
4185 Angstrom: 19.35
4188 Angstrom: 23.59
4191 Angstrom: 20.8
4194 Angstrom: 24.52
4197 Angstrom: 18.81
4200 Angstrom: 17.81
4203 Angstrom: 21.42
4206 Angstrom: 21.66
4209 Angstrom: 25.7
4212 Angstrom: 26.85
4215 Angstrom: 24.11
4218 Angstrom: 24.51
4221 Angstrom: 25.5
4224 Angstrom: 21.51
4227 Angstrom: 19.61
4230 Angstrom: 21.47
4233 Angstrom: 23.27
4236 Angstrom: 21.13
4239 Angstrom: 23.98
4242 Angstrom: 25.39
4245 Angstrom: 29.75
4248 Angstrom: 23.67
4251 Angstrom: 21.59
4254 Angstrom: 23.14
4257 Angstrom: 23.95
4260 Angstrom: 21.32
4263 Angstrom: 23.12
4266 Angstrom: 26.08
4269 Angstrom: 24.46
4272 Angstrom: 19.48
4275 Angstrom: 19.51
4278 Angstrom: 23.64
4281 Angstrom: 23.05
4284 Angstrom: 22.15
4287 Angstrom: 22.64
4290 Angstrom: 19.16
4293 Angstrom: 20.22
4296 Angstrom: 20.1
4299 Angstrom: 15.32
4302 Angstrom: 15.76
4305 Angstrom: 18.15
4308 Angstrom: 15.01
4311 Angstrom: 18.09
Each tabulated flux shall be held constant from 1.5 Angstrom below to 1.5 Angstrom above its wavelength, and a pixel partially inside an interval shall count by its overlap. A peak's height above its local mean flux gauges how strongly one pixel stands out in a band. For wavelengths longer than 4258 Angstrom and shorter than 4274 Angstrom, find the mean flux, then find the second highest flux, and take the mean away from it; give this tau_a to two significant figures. 1.6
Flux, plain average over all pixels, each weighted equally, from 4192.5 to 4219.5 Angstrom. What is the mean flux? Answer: 22.8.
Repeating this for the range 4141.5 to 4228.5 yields 21.5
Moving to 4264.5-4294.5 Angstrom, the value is 22.0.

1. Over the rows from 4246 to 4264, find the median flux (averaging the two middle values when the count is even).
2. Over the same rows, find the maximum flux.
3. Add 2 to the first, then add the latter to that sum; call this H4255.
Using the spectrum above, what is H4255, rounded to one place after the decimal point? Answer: 49.1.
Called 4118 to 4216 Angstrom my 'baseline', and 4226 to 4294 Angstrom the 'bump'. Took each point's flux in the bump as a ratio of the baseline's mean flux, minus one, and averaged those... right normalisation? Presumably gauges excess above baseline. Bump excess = 0.06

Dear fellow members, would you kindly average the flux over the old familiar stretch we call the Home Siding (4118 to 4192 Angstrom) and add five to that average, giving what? 26.0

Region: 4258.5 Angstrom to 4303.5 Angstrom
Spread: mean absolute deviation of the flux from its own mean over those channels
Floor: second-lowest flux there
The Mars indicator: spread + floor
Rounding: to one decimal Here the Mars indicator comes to 18.1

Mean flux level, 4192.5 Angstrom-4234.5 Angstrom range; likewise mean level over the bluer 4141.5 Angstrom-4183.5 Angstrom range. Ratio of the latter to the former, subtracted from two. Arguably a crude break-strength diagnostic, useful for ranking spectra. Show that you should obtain 1.09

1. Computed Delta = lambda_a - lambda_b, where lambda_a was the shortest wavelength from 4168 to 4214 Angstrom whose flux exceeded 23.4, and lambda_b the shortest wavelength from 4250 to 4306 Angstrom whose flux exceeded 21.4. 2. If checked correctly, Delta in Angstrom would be -63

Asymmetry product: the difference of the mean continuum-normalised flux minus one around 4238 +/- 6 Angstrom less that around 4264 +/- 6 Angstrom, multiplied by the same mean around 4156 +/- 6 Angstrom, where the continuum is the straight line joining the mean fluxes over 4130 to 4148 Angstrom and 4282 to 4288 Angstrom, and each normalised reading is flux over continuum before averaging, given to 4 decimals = 0.0000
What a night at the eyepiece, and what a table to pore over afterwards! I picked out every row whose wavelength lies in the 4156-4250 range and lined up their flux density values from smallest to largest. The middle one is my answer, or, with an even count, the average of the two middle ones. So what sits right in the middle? 21.5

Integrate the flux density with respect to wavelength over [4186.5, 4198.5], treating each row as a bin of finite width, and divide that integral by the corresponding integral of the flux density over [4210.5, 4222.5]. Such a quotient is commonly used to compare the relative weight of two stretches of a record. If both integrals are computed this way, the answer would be 0.87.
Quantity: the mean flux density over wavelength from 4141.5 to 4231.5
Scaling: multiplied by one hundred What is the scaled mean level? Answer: 2149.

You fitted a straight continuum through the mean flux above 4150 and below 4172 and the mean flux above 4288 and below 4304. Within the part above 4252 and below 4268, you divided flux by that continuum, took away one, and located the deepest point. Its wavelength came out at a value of 4260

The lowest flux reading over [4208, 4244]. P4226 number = 19.61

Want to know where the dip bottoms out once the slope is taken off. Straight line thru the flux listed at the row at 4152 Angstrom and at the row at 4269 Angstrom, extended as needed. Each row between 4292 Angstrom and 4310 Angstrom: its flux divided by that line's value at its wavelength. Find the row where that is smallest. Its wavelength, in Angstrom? 4308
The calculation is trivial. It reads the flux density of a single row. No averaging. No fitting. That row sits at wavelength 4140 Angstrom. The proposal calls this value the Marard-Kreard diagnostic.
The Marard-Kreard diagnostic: 23.41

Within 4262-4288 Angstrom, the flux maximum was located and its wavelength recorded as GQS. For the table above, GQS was 4266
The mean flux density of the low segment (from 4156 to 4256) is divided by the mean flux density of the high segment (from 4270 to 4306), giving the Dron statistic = 1.11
